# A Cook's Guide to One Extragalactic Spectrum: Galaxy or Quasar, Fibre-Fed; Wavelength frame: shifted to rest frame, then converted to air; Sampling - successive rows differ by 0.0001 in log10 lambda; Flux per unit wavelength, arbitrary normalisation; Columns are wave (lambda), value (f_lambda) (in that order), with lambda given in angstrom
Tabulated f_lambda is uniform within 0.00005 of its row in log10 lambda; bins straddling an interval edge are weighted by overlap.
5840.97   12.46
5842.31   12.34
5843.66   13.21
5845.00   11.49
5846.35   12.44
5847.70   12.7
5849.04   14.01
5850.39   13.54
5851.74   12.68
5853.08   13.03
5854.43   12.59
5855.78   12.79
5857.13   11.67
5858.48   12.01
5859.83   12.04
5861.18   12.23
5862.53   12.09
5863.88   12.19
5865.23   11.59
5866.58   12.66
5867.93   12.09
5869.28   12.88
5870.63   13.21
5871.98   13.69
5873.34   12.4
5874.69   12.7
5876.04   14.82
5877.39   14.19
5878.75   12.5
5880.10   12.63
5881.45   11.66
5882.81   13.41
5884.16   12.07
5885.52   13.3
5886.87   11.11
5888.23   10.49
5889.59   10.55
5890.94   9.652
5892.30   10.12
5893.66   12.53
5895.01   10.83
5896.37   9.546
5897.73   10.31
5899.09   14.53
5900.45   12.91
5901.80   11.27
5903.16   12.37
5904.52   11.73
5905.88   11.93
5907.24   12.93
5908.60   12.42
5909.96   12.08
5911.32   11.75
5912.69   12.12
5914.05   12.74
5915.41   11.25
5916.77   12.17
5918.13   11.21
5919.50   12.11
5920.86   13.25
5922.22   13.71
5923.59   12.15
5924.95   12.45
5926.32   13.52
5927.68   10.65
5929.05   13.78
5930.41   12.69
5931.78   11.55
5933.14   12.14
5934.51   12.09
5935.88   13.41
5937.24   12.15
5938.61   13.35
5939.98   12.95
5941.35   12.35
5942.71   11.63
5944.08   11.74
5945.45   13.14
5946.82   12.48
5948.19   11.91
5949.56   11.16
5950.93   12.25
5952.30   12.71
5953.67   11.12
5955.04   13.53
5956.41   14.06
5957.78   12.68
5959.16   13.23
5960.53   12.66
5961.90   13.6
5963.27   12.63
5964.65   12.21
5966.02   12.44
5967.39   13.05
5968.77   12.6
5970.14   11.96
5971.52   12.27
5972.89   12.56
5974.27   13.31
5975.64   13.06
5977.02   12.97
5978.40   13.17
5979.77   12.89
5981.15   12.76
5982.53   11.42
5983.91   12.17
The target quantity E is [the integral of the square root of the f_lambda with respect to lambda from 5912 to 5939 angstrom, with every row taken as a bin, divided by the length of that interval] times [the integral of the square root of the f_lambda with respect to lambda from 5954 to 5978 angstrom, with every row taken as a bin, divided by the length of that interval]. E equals 12.6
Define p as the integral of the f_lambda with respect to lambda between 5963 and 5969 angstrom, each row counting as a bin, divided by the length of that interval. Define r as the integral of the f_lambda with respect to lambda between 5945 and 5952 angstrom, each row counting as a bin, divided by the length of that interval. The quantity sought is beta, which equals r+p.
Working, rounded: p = 12.6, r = 12.18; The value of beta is 24.8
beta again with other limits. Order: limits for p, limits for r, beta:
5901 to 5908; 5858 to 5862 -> 24.2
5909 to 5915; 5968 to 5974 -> 24.5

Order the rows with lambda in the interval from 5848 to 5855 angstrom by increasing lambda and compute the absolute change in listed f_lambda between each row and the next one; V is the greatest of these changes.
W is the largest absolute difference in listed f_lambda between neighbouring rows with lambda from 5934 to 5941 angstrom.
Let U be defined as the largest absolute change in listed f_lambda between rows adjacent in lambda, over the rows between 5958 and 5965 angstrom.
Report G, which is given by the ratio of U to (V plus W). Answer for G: 0.44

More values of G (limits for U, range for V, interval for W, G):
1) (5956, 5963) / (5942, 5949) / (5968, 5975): 0.64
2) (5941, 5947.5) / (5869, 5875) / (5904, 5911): 0.61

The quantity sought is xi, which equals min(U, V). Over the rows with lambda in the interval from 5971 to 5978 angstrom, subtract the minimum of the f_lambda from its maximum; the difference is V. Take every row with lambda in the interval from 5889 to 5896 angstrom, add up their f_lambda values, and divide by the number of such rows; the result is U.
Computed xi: 1.04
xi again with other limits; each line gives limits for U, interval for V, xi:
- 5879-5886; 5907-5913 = 1.18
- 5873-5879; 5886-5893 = 1.46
